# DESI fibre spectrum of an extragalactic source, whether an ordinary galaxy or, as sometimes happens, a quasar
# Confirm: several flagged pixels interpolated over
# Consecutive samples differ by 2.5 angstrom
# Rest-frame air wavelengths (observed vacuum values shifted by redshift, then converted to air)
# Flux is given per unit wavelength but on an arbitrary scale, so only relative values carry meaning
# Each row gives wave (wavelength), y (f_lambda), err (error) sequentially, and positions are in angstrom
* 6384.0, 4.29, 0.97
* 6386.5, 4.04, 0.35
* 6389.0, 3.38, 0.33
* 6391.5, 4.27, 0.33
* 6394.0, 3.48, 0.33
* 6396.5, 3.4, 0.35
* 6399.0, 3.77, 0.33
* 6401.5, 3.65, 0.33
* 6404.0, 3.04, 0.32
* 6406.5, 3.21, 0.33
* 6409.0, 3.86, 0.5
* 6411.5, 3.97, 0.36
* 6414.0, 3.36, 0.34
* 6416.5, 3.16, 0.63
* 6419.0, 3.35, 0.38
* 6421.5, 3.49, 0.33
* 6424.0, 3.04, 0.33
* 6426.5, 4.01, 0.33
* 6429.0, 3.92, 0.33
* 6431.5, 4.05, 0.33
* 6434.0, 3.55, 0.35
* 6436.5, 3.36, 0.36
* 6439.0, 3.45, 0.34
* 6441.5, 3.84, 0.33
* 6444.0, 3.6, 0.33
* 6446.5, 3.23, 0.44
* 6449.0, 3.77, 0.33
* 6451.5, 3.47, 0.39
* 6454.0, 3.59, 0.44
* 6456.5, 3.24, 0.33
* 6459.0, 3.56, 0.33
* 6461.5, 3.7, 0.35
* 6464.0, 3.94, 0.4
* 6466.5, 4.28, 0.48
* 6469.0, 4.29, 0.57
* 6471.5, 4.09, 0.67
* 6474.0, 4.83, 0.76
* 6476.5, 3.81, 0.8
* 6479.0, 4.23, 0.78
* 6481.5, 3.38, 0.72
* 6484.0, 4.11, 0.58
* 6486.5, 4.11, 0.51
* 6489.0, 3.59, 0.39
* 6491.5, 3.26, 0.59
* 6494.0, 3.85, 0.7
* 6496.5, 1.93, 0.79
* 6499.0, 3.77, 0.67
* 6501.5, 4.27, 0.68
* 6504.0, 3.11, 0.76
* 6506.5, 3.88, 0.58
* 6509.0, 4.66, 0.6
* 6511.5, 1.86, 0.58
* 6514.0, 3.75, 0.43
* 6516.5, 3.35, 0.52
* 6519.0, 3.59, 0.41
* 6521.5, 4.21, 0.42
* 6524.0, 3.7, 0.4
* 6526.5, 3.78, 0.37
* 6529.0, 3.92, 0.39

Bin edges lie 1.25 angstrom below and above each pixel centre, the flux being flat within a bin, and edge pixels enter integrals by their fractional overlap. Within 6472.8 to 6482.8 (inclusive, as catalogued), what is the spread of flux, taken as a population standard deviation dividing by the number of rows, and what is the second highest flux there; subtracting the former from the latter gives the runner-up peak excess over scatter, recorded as 3.69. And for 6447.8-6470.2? 3.94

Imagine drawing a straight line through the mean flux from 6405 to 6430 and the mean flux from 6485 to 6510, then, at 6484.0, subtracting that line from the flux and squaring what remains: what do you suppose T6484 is 0.24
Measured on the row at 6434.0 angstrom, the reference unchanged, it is 0.00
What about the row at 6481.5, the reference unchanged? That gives 0.06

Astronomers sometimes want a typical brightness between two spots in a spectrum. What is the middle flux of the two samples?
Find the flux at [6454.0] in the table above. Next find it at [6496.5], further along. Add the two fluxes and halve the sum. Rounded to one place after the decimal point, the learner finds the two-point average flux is 2.8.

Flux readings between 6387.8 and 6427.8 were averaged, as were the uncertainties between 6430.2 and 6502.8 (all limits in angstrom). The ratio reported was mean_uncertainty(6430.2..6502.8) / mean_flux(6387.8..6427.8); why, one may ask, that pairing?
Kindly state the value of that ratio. 0.144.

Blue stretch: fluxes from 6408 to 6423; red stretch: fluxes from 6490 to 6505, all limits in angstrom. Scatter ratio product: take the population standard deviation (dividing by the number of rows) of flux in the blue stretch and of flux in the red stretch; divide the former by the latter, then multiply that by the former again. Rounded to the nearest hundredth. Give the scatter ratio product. 0.11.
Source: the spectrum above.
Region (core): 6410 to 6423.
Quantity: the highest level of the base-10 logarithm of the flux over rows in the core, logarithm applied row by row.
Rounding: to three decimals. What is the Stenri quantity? 0.599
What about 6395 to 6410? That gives 0.587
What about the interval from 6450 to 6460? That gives 0.555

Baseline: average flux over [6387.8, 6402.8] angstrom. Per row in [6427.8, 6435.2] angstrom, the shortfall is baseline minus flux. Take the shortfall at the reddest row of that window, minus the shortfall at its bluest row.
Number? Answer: 0.4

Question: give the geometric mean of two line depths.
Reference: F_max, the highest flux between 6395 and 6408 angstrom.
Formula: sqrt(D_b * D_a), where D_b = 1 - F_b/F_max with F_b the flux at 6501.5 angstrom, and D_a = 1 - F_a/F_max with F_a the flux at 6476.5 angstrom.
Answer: 0.038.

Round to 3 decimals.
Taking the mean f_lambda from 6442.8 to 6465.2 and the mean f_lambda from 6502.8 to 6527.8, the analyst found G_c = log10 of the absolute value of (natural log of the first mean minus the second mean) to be 0.365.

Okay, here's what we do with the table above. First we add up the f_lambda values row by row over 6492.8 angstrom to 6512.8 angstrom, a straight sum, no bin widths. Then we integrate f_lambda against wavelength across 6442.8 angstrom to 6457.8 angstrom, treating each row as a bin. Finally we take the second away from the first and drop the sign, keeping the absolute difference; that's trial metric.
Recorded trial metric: 25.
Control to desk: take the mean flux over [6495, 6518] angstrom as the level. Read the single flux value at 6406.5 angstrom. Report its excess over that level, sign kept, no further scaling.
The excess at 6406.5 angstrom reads -0.2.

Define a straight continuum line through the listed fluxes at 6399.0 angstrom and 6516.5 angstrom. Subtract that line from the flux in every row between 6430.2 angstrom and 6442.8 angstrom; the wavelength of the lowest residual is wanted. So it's 6436.5 angstrom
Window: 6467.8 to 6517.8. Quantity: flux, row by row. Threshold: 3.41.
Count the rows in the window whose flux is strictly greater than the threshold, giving 14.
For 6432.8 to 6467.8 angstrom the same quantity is 11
